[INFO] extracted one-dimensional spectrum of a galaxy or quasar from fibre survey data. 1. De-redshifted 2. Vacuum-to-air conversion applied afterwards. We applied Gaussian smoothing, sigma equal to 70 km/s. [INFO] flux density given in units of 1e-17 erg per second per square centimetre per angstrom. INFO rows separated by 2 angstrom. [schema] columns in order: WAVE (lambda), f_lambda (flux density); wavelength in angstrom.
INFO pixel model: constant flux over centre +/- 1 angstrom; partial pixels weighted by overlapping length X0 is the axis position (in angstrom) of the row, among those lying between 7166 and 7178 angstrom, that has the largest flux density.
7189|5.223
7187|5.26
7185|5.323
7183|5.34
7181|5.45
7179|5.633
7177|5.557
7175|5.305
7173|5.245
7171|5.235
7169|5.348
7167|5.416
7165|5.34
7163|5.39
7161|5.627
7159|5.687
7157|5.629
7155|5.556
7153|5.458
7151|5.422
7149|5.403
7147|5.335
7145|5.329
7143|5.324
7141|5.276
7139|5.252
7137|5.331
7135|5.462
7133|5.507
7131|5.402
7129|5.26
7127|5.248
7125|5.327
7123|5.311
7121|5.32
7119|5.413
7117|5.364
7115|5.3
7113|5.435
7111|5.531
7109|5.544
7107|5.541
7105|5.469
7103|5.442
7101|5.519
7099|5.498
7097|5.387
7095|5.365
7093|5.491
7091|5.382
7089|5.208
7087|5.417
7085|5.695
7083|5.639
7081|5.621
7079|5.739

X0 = 7177 angstrom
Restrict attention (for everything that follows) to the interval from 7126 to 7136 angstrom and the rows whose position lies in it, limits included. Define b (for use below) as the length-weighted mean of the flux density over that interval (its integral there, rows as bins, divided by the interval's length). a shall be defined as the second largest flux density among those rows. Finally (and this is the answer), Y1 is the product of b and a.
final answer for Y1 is 29.4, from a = 5.462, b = 5.38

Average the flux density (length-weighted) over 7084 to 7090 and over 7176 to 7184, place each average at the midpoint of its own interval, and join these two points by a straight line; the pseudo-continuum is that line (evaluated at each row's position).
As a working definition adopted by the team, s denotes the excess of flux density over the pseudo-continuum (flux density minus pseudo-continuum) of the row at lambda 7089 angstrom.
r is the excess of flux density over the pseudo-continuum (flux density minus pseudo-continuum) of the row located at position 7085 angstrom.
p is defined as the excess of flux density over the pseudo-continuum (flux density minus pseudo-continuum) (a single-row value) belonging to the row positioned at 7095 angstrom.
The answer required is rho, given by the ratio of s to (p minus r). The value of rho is 0.7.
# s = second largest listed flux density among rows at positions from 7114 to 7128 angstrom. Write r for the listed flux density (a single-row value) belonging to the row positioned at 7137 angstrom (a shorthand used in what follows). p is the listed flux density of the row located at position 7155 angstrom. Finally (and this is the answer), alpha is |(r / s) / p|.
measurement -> 0.179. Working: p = 5.556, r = 5.331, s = 5.364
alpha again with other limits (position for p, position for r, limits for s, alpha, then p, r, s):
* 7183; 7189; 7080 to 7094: 0.173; 5.34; 5.223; 5.639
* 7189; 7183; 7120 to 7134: 0.189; 5.223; 5.34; 5.402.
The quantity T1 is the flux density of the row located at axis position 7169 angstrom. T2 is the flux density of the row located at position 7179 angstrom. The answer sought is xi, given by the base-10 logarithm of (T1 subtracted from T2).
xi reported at -0.55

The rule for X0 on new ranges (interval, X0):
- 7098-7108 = 7107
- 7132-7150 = 7133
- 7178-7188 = 7179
